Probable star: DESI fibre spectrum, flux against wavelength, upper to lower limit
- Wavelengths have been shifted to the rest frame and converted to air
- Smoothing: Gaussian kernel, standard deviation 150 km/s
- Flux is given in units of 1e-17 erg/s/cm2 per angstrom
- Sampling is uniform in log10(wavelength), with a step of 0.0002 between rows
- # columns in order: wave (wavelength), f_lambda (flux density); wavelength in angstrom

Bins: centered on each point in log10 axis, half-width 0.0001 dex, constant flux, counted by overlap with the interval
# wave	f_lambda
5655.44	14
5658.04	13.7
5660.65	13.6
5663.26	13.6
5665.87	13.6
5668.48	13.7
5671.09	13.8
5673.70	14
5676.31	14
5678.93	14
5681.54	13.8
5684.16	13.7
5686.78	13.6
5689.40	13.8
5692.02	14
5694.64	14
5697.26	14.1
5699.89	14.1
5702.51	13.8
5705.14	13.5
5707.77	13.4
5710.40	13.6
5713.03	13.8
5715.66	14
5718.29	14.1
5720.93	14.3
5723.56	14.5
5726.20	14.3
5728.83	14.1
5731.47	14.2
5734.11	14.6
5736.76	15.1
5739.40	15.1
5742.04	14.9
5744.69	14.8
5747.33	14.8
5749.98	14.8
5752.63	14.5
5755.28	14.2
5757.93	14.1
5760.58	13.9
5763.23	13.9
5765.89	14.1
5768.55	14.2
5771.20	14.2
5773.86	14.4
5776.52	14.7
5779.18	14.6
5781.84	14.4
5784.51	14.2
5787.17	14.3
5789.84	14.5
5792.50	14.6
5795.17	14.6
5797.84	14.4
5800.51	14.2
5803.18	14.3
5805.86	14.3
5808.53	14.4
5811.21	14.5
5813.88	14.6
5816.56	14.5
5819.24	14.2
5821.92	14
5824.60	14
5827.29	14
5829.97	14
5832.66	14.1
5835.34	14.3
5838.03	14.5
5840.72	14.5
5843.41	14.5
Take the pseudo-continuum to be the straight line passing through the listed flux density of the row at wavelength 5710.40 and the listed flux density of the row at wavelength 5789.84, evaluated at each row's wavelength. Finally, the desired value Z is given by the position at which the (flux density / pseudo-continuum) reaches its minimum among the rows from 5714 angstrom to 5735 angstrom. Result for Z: 5728.83 angstrom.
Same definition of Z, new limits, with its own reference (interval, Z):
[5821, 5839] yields 5829.97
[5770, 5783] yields 5771.20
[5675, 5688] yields 5686.78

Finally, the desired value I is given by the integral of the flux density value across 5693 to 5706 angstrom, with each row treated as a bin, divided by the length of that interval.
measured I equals 13.9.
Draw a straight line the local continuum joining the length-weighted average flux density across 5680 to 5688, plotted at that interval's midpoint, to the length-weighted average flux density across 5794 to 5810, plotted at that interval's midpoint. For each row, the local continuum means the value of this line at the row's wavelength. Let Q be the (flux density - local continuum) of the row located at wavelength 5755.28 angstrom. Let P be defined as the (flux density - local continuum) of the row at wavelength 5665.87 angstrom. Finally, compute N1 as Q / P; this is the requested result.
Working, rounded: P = -0.01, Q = 0.10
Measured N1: -7.8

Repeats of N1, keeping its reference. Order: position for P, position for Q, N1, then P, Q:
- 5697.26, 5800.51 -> -0.5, 0.32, -0.15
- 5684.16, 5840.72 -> 5.7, -0.01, -0.07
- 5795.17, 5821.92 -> -1.7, 0.28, -0.47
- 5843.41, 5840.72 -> 0.8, -0.09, -0.07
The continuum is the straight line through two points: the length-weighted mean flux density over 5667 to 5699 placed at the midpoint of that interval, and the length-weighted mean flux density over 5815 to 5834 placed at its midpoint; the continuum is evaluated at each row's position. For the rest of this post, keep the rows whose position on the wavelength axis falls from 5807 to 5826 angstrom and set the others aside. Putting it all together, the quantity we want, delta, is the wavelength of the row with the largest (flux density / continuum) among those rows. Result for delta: 5813.88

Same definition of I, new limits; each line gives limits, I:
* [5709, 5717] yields 13.8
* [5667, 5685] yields 13.9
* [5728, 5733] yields 14.2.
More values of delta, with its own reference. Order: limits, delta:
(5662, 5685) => 5673.70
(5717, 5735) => 5734.11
